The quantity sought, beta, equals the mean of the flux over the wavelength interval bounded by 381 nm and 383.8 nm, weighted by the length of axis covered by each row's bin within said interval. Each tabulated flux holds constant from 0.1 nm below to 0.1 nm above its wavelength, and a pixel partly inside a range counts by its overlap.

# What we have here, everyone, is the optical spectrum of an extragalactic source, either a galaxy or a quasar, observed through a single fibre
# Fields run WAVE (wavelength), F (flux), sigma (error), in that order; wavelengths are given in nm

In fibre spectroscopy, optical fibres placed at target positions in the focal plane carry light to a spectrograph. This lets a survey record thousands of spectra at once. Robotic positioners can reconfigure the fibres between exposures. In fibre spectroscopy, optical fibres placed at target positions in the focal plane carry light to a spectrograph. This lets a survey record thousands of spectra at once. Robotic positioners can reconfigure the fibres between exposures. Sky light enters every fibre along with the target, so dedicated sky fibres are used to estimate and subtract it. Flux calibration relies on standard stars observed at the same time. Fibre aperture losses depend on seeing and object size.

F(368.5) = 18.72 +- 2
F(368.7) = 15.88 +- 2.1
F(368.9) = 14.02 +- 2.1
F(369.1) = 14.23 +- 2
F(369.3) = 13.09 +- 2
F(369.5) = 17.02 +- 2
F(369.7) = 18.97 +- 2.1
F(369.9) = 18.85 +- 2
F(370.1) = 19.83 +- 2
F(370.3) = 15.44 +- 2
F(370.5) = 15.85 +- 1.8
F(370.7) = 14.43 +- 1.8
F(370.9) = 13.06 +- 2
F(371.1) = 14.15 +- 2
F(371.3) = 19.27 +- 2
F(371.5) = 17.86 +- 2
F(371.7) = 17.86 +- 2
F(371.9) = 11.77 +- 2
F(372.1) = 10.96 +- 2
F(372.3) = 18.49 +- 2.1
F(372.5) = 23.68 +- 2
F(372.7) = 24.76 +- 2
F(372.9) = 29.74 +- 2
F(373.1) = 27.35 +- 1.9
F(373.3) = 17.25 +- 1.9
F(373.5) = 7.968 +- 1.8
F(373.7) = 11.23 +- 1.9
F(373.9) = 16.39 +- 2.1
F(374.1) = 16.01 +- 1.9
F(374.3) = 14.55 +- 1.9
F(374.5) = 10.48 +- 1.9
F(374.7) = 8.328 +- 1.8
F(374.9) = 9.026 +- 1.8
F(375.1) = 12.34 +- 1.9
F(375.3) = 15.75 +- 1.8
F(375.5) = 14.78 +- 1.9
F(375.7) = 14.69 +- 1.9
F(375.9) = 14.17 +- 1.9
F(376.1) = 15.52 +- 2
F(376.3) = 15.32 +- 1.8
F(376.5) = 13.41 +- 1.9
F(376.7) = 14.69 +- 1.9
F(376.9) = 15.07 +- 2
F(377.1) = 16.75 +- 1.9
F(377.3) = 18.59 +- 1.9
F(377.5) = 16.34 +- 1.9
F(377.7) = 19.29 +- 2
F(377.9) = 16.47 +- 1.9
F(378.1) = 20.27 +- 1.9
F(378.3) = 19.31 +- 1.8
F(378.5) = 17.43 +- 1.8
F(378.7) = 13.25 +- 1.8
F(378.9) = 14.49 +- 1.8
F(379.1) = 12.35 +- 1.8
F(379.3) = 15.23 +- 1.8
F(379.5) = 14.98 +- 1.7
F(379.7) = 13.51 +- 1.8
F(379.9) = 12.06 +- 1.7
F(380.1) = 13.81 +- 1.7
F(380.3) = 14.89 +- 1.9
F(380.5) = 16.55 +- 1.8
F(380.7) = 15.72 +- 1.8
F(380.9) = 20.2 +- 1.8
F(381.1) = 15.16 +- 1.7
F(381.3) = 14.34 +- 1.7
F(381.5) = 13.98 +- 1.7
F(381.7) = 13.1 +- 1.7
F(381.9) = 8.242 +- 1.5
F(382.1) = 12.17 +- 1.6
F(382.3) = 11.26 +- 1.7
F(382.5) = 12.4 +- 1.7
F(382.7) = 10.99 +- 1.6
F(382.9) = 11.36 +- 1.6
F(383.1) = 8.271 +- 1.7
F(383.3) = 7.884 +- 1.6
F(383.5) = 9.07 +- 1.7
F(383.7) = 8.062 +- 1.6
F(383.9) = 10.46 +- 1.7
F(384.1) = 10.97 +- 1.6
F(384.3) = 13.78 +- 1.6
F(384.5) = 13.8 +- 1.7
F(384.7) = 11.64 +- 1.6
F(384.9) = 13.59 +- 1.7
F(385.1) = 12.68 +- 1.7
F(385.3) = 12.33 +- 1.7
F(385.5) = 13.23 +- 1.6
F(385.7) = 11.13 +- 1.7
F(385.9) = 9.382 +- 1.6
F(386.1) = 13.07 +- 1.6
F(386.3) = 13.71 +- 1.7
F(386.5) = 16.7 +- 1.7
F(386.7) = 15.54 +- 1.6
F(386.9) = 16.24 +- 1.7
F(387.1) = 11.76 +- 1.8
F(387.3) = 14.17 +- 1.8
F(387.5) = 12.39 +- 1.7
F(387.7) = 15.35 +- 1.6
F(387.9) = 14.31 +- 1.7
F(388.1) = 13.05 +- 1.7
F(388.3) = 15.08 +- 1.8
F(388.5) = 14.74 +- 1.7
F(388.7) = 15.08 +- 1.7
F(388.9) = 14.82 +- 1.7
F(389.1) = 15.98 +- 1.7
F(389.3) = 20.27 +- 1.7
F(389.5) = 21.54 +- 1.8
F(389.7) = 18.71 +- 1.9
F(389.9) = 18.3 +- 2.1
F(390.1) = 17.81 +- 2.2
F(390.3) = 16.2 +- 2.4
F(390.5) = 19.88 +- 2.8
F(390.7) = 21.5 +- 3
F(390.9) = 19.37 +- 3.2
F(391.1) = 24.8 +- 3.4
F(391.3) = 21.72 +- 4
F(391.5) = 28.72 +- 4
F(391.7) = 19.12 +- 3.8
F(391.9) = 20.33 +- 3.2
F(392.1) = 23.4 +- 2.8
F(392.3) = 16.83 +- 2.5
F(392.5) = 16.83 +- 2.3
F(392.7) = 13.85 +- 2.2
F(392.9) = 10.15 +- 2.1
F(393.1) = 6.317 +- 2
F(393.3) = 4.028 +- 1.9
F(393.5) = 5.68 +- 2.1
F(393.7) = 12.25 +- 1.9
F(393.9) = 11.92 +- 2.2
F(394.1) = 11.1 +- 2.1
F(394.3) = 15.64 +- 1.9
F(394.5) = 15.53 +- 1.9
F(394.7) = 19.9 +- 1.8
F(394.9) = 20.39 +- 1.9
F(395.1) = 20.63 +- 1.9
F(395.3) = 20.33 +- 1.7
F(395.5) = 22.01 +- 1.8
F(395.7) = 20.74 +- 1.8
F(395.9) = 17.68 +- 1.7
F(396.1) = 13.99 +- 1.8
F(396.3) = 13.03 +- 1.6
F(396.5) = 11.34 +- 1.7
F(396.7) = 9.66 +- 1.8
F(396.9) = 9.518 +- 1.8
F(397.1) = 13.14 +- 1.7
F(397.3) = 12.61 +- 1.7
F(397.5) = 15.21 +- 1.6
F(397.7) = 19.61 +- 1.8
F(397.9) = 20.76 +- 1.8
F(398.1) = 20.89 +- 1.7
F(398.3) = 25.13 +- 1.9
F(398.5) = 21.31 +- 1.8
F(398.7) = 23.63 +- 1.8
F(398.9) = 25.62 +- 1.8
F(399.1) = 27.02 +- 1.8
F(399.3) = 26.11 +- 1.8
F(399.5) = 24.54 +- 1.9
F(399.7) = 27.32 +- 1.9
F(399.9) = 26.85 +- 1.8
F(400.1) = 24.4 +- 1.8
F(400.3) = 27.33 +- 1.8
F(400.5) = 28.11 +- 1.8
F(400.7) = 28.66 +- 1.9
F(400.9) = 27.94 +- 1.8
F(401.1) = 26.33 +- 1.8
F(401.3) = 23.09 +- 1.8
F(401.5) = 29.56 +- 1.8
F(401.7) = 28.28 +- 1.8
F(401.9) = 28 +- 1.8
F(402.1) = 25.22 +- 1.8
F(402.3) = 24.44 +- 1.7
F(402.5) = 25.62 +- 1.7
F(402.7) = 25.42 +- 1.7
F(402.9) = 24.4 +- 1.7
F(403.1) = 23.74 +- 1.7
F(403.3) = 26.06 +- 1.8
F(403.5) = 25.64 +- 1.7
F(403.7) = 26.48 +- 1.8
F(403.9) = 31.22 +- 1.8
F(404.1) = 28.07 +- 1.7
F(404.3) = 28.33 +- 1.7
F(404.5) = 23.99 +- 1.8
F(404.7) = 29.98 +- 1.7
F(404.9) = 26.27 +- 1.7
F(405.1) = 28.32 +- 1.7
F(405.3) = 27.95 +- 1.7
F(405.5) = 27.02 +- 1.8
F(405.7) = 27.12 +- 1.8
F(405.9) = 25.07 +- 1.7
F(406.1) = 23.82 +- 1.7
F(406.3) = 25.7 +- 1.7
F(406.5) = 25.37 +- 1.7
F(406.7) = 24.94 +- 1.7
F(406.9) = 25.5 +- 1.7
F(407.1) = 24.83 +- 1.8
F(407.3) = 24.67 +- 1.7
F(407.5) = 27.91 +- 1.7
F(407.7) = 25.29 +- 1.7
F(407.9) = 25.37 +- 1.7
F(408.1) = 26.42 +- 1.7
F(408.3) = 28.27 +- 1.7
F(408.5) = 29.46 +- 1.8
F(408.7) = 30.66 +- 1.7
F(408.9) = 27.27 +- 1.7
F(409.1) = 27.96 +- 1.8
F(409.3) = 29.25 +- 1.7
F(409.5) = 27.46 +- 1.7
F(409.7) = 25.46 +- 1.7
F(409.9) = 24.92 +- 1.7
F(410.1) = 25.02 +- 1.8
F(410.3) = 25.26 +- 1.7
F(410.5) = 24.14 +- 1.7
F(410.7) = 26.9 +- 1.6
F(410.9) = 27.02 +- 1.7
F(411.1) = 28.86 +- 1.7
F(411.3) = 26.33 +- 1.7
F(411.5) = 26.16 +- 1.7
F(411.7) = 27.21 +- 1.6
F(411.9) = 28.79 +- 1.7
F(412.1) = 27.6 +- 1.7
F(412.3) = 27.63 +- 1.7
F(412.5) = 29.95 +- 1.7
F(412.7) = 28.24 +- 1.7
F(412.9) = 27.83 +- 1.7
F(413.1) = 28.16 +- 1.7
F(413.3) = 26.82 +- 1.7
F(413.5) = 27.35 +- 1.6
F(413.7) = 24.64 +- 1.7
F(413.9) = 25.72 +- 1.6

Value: 11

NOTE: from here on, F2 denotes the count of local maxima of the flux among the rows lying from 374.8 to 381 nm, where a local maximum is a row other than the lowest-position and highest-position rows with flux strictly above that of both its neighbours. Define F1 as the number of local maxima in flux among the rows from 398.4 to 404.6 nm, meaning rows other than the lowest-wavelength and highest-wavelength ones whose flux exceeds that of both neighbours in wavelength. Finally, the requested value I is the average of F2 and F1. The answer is 8.00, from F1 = 8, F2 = 8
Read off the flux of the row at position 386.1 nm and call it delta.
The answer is 13.07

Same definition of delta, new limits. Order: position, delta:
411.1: 28.86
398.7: 23.63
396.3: 13.03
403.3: 26.06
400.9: 27.94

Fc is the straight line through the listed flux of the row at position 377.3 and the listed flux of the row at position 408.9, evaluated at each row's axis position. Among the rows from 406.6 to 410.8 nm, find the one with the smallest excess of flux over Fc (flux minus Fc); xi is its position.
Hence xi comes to 410.5 nm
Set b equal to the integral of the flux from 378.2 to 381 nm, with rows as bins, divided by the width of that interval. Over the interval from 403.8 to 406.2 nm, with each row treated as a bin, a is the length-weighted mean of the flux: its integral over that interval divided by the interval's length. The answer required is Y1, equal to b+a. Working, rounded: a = 27.3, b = 15.3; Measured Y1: 42.5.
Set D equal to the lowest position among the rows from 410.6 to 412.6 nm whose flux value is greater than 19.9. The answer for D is 410.7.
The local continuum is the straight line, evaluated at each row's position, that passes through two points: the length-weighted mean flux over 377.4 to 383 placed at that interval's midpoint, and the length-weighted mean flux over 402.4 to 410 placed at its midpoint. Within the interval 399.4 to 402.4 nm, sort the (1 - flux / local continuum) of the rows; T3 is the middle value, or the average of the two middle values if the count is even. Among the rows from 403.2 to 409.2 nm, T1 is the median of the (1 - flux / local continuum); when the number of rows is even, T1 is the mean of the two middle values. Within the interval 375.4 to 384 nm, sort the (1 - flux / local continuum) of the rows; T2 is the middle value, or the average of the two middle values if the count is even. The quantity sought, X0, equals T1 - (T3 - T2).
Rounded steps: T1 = -0.01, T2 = -0.03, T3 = -0.14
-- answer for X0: 0.09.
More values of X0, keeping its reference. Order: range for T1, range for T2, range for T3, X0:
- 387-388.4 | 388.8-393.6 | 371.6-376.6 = 0.45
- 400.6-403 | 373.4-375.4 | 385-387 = -0.28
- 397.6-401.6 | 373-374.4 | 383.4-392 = -0.63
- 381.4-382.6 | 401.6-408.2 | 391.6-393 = 0.03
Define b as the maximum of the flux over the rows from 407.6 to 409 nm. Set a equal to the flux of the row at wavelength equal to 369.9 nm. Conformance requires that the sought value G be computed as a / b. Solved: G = 0.6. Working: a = 18.85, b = 30.66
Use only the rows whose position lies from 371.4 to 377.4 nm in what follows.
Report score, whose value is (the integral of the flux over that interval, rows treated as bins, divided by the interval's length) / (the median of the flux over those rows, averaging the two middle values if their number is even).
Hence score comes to 1.04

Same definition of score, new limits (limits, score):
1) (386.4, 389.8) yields 1.04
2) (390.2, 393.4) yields 0.92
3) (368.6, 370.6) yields 1.03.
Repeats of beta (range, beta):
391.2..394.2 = 15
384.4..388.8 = 14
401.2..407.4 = 26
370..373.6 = 18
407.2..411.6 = 27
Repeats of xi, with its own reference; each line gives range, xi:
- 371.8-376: 373.5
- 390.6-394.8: 393.3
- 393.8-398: 396.9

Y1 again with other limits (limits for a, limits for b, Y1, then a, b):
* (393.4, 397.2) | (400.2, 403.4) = 41.4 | 15.0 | 26.4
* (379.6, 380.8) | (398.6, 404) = 40.8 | 14.4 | 26.3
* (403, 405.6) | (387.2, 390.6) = 43.5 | 27.2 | 16.3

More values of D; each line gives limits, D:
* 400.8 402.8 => 400.9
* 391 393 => 391.1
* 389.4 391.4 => 389.5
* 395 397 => 395.1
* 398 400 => 398.1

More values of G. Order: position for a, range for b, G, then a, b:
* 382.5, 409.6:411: 0.5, 12.4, 27.02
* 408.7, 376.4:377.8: 1.6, 30.66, 19.29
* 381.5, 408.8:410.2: 0.5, 13.98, 29.25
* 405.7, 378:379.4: 1.3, 27.12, 20.27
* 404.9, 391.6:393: 1.1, 26.27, 23.4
